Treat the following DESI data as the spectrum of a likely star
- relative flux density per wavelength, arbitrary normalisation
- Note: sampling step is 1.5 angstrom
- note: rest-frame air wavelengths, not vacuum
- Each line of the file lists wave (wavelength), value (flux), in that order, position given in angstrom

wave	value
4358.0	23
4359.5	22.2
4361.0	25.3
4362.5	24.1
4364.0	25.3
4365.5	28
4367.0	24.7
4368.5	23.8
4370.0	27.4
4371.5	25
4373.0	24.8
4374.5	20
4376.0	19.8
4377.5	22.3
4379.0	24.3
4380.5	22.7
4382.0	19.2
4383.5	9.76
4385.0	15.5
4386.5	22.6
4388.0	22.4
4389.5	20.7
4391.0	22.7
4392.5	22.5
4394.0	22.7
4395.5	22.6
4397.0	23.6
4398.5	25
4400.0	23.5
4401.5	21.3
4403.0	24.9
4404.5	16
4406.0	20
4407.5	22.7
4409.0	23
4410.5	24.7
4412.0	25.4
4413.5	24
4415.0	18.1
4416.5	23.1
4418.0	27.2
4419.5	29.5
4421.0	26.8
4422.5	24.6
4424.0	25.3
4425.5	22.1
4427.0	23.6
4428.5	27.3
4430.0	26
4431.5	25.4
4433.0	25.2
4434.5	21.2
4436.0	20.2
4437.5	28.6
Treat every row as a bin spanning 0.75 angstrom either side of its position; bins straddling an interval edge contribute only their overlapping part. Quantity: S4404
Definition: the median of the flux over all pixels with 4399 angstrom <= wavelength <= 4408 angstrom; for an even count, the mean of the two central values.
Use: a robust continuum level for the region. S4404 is 22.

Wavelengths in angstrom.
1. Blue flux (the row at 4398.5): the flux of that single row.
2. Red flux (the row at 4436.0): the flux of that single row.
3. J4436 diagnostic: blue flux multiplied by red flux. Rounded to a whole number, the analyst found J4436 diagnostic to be 505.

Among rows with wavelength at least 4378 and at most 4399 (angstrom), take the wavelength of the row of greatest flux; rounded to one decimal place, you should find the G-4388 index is 4398.5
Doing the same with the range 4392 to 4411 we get 4398.5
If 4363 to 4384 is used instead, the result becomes 4365.5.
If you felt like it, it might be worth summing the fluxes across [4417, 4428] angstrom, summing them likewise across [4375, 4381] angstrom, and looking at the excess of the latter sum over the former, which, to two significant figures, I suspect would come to -90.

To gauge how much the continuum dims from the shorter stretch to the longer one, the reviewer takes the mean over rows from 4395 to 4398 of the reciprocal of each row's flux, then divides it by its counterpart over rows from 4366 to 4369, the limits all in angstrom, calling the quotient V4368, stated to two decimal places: 1.05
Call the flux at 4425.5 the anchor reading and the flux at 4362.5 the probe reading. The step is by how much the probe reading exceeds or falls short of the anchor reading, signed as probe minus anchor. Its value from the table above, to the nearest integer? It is 2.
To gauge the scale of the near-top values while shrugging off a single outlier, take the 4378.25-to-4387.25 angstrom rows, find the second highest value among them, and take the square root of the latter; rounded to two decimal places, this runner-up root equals 4.76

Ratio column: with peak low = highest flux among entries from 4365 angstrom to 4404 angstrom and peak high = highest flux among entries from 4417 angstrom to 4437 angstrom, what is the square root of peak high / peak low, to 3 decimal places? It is 1.026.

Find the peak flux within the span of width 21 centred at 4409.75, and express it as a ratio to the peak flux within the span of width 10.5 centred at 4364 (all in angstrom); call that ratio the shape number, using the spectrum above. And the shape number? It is 1.05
